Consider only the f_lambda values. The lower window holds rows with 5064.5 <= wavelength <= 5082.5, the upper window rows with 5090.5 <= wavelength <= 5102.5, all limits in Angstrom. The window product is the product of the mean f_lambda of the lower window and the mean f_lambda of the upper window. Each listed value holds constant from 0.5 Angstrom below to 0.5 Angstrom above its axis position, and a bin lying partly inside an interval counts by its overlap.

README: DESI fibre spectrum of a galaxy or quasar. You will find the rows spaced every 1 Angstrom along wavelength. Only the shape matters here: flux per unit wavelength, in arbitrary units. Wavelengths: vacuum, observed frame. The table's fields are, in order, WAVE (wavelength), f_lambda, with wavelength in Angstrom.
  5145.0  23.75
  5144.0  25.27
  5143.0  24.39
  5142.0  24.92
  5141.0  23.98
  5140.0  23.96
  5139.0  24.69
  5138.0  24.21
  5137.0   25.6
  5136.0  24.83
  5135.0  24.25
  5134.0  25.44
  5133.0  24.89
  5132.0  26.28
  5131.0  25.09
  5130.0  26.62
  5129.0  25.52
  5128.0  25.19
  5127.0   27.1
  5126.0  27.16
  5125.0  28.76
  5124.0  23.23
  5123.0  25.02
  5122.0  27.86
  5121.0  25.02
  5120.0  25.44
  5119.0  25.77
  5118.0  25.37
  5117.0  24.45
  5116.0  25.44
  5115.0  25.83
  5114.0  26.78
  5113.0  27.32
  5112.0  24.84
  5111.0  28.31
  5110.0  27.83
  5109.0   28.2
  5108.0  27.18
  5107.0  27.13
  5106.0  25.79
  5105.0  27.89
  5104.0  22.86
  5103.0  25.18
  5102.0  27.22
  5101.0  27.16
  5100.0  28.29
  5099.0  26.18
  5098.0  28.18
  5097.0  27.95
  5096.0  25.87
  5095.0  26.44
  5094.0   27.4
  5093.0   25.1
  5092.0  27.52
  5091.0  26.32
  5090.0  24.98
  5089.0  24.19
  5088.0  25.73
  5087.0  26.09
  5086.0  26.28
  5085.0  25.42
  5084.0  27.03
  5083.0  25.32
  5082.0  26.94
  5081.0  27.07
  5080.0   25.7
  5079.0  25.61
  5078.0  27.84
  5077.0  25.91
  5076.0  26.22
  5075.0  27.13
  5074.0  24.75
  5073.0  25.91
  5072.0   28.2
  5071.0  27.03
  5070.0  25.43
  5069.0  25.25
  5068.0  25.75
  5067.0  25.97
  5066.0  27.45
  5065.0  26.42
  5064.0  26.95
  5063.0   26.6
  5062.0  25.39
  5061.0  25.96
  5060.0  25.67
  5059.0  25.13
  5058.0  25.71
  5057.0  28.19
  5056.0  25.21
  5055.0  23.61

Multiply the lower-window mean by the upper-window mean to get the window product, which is 711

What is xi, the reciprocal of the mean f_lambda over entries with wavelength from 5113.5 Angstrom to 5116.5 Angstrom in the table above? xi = 0.0384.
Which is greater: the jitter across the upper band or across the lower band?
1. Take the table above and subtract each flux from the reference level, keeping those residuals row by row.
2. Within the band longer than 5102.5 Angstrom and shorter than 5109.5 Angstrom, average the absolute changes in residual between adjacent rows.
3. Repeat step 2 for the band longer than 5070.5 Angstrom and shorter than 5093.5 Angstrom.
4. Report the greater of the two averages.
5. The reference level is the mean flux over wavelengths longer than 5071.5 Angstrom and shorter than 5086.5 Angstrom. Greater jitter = 2.0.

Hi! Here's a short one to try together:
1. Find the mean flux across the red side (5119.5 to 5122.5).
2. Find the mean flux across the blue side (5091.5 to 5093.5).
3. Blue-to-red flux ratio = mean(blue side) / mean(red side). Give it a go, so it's 1.01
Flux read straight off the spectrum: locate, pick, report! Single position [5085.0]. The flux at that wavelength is 25.42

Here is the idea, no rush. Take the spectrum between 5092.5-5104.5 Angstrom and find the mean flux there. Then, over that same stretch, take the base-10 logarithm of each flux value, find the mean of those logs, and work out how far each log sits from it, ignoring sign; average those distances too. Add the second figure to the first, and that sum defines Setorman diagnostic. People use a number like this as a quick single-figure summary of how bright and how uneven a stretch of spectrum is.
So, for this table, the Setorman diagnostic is 26.51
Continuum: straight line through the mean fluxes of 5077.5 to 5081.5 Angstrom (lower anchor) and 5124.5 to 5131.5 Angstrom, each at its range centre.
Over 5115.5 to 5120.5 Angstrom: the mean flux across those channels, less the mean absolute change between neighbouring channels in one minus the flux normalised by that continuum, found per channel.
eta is 25.3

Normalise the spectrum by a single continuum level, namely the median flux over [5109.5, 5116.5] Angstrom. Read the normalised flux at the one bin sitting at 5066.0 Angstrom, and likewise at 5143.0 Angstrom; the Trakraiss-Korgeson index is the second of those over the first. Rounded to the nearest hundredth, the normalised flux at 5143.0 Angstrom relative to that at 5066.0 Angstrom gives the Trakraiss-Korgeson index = 0.89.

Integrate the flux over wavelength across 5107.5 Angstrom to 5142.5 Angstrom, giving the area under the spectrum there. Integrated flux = 902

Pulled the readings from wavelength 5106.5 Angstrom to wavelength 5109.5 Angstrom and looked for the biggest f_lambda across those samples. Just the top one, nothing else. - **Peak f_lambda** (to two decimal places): 28.20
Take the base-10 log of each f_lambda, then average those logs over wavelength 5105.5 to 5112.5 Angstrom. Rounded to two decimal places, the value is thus 1.43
